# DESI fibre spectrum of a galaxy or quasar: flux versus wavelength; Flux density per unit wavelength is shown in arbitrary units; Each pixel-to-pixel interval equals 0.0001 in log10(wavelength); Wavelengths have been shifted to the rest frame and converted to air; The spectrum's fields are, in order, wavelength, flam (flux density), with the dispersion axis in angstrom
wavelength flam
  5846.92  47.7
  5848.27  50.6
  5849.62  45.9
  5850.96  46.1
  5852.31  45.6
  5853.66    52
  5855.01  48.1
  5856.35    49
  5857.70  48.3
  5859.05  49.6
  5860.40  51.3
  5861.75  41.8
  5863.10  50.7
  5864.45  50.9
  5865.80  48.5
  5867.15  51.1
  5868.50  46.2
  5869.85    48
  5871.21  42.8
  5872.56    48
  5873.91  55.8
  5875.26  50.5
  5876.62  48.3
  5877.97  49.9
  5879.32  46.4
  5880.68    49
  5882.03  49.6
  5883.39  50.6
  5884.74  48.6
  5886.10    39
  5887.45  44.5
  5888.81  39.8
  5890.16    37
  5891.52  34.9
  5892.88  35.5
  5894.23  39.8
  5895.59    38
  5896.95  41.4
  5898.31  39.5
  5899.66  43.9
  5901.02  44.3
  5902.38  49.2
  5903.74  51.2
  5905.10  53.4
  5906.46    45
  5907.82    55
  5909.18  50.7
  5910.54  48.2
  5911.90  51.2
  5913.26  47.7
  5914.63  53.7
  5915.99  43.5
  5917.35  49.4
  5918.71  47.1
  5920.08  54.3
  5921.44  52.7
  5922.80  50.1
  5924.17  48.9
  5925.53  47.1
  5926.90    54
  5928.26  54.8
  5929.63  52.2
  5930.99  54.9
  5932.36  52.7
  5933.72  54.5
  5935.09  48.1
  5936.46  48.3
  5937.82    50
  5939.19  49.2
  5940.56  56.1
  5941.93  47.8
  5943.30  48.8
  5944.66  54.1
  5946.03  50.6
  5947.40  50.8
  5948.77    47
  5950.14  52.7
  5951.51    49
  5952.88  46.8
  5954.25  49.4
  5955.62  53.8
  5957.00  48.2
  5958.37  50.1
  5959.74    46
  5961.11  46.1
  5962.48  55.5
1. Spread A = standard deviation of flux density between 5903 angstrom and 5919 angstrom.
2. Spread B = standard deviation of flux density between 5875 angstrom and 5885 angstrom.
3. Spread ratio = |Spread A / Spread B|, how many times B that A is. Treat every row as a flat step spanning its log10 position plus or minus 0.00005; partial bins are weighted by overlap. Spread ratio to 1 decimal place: 2.6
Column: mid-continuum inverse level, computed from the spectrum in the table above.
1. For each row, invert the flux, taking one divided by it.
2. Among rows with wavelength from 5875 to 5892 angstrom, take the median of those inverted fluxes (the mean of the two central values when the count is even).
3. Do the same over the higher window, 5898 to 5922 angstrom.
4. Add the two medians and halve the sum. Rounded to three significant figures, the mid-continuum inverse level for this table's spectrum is 0.0205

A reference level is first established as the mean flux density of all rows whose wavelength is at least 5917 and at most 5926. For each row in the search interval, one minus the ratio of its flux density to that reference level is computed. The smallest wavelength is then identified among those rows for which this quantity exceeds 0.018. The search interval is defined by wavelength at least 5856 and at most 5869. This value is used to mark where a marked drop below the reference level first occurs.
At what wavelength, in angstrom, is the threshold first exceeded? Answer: 5856.35 angstrom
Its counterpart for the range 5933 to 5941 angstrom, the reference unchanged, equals 5935.09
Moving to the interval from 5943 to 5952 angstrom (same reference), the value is 5943.30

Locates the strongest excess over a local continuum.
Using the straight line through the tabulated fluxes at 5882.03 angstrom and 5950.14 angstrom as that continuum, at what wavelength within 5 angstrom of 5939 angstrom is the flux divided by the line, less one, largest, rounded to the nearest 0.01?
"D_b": 5940.56 angstrom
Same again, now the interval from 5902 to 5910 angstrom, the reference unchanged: 5907.82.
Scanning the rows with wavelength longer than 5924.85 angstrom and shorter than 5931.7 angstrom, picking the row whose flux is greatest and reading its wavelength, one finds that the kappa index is 5930.99 angstrom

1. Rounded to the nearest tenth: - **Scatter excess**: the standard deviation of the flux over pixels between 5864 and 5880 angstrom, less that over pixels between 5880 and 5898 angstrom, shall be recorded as -2.4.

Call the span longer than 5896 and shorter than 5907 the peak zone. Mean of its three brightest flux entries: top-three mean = 51.3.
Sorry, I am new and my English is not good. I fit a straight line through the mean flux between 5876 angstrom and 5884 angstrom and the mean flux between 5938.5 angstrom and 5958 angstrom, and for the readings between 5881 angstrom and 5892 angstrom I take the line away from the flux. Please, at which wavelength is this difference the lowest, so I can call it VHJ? 5891.52 angstrom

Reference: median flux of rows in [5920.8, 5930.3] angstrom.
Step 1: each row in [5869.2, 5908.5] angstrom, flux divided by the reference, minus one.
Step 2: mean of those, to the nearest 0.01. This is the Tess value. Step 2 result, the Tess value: -0.13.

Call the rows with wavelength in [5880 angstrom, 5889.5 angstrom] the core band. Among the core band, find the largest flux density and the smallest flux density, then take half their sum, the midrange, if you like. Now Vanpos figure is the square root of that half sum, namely 6.69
